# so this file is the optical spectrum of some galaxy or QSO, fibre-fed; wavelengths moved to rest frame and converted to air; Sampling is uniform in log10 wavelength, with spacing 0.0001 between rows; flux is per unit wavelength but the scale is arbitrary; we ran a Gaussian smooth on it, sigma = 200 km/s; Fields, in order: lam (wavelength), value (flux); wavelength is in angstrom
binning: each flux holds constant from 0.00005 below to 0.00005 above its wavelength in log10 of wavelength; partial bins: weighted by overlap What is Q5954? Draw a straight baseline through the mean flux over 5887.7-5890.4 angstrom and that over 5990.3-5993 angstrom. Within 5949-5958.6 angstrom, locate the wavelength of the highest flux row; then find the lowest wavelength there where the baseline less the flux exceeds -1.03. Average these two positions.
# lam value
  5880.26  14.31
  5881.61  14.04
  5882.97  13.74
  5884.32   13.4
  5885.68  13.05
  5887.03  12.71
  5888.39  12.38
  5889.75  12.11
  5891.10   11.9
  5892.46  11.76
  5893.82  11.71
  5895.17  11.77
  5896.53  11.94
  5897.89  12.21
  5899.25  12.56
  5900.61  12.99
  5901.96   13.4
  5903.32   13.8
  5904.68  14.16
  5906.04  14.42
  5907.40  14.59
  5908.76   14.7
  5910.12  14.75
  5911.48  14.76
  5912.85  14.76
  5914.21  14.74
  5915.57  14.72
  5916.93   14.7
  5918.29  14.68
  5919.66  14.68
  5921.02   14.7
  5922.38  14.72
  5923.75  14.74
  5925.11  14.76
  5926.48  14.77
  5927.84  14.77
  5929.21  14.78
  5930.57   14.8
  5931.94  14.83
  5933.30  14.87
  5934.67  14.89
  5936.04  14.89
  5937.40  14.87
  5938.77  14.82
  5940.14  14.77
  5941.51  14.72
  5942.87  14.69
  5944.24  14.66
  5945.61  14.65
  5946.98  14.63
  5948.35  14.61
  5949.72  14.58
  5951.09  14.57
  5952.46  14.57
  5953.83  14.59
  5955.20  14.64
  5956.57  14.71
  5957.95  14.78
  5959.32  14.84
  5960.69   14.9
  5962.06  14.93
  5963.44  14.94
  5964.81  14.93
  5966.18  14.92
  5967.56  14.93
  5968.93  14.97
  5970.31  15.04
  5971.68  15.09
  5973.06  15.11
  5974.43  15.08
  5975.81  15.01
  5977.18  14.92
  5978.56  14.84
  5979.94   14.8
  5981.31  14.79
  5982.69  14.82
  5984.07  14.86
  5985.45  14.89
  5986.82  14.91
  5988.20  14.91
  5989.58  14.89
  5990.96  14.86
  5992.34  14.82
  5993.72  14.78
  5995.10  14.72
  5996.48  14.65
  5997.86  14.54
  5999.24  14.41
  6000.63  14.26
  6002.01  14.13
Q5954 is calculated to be 5953.8 angstrom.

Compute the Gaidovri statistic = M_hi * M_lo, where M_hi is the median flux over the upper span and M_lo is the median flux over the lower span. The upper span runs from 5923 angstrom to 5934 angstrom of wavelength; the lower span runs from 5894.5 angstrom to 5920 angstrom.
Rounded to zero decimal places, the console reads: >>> 216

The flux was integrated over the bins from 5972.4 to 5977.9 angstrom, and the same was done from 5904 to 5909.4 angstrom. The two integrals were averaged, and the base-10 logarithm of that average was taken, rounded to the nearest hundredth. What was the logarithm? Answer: 1.91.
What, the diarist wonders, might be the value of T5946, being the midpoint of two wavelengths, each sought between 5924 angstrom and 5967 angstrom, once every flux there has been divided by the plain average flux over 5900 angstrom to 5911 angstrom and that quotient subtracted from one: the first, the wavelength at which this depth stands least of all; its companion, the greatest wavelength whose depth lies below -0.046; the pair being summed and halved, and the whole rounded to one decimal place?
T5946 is 5964.8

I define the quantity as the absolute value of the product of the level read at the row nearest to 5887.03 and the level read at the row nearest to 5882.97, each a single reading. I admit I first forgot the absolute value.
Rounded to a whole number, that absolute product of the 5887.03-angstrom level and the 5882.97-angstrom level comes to 175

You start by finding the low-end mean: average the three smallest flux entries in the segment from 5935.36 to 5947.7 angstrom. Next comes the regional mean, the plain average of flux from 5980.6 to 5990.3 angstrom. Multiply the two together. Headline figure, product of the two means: 218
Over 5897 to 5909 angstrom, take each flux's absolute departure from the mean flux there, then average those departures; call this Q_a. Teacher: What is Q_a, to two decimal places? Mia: 0.76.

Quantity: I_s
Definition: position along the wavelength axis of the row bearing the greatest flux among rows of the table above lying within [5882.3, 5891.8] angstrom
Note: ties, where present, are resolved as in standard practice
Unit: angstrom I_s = 5882.97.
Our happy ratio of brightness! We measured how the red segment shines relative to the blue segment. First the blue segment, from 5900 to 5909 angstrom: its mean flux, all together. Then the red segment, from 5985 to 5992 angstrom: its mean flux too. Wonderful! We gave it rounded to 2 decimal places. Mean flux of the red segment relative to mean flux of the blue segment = 1.06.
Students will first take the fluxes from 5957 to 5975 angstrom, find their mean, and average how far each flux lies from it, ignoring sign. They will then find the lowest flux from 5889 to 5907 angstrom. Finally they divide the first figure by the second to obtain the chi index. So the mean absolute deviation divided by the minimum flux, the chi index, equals 0.0065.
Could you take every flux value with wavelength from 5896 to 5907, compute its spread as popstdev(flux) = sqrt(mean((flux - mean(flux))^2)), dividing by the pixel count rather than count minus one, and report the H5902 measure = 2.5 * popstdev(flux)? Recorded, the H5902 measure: 2.1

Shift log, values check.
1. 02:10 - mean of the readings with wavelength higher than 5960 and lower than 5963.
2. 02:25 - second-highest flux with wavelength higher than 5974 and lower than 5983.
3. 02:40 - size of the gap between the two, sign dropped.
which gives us 0.10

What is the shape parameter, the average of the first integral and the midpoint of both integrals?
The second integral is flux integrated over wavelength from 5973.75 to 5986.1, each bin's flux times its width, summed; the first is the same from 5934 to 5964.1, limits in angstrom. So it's 379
